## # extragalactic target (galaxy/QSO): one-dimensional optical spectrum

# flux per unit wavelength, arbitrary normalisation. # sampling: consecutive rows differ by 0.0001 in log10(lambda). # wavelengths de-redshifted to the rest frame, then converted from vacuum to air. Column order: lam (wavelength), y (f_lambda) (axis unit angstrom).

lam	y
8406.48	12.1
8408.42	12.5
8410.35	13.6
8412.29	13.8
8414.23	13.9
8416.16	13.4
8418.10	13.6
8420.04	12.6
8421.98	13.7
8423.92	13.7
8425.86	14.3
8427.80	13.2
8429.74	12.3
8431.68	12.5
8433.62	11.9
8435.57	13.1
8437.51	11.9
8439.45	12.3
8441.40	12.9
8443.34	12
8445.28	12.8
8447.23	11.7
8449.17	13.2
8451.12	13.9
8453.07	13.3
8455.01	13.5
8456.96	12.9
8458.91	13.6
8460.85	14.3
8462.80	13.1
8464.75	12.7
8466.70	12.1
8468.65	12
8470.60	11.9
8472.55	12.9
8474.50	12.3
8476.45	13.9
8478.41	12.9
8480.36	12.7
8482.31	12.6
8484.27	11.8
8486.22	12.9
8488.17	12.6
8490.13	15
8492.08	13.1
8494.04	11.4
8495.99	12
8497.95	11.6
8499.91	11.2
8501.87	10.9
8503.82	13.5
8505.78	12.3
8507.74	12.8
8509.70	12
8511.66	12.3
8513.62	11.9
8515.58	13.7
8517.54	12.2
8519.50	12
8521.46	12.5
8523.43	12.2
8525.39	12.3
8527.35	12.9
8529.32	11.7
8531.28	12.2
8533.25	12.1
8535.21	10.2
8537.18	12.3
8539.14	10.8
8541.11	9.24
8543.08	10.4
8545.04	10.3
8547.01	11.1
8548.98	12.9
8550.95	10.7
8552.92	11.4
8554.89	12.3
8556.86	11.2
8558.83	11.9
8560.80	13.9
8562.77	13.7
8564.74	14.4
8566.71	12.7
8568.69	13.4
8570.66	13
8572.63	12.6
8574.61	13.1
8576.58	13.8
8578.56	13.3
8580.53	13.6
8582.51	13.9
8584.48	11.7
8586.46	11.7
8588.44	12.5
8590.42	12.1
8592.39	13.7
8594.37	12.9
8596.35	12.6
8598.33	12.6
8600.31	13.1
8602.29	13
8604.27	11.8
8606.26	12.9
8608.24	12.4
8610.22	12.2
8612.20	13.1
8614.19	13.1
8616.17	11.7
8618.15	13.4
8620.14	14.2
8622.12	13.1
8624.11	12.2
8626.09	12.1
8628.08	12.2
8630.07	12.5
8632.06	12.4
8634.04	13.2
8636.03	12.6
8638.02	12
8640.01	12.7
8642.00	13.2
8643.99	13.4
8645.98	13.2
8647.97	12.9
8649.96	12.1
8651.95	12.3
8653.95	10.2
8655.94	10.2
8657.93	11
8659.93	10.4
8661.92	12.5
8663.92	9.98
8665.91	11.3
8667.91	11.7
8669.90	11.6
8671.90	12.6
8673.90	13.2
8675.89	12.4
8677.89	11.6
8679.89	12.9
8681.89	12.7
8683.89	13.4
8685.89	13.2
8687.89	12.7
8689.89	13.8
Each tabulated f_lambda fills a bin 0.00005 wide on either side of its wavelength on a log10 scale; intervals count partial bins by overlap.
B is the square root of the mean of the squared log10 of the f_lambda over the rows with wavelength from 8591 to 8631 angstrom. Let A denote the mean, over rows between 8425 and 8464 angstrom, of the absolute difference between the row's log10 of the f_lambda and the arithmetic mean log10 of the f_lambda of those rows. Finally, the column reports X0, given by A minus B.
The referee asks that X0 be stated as -1.08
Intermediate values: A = 0.0207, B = 1.105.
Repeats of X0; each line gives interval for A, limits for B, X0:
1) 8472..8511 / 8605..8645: -1.08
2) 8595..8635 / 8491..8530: -1.07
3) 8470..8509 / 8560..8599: -1.09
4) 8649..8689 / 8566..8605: -1.07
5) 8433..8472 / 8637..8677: -1.05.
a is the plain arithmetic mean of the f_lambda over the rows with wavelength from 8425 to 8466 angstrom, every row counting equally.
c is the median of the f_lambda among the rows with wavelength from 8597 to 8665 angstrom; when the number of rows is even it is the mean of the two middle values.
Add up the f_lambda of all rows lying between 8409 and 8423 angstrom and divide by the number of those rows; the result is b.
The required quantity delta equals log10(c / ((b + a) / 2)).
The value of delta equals -0.02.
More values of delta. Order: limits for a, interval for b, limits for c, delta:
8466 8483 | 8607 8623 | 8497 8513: -0.02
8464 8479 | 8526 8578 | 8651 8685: -0.02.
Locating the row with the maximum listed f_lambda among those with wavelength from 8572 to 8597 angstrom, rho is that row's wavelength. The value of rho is 8582.51 angstrom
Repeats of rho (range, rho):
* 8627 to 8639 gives 8634.04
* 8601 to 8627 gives 8620.14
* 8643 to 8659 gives 8643.99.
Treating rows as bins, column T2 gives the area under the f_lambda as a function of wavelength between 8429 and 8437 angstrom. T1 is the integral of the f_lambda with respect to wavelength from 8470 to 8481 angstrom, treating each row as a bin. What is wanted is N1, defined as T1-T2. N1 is 41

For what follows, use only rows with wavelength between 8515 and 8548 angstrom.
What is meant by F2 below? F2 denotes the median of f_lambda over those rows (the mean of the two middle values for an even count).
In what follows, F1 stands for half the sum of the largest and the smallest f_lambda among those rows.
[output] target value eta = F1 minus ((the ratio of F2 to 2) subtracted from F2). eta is 5.4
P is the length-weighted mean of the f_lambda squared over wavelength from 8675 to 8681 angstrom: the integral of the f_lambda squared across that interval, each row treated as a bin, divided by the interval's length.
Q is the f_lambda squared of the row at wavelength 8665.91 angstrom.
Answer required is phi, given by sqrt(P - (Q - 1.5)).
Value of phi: 5.0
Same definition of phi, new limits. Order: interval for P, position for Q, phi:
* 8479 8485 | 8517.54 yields 2.7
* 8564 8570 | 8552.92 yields 7.2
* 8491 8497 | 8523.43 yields 1.6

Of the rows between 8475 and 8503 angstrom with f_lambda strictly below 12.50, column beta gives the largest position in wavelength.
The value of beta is 8501.87 angstrom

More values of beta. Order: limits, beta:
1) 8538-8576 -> 8558.83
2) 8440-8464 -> 8447.23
